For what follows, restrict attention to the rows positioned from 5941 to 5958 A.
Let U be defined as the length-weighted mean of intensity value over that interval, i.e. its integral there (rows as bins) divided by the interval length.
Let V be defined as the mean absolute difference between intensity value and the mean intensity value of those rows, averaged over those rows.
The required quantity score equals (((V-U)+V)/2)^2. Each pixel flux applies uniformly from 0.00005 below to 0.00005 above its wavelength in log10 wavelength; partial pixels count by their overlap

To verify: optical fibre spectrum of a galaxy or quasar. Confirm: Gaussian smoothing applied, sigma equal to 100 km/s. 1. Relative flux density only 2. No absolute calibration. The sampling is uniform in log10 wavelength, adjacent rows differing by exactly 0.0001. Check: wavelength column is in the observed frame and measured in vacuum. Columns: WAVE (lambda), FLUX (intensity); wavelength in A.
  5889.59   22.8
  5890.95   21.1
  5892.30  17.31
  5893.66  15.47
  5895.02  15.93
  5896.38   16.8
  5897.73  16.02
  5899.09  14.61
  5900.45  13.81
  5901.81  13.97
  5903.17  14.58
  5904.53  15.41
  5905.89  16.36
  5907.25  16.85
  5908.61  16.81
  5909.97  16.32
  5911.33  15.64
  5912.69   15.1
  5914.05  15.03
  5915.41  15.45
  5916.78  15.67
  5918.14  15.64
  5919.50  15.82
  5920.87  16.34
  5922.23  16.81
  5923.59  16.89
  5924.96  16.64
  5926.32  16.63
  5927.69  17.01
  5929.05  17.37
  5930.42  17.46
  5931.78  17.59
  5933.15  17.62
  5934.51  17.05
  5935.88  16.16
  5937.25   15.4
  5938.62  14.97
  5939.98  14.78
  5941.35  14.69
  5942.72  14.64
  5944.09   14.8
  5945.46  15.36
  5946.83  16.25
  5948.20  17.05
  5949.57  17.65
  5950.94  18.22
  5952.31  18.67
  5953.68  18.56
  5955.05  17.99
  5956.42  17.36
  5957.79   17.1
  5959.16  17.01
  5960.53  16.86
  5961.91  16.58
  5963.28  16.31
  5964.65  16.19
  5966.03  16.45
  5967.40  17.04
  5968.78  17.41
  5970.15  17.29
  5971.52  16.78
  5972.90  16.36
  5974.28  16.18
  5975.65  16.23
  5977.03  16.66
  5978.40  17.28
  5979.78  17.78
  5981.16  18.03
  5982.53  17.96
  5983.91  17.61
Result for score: 51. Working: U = 16.8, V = 1.3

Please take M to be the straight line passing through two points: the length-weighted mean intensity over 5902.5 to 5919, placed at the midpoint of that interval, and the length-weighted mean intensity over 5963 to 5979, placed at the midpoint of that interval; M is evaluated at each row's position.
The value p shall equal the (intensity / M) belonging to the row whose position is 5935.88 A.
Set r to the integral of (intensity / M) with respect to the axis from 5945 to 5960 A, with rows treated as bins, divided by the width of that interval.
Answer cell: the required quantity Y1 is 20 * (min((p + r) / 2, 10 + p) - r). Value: -0.61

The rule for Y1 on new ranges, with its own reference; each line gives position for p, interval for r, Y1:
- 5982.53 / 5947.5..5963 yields -0.01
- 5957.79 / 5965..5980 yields 0.32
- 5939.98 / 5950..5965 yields -1.43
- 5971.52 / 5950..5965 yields -0.51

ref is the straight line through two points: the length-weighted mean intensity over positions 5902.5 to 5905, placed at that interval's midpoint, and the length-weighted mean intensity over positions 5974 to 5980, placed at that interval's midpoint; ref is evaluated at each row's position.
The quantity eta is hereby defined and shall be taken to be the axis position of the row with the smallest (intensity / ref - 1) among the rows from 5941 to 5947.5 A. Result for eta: 5942.72 A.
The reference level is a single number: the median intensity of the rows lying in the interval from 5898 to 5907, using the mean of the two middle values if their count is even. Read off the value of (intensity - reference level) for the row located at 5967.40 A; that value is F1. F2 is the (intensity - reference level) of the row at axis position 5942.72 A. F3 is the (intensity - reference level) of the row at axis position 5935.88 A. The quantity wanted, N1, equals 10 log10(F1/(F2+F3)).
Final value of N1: 1.8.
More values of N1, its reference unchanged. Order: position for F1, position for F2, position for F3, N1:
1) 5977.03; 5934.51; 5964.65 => -2.9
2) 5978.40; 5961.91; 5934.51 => -2.2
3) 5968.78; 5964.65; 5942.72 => 2.3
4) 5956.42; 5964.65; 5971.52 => -1.4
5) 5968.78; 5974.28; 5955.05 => -2.5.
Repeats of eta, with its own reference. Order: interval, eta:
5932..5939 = 5938.62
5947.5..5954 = 5948.20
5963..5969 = 5964.65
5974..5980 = 5974.28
